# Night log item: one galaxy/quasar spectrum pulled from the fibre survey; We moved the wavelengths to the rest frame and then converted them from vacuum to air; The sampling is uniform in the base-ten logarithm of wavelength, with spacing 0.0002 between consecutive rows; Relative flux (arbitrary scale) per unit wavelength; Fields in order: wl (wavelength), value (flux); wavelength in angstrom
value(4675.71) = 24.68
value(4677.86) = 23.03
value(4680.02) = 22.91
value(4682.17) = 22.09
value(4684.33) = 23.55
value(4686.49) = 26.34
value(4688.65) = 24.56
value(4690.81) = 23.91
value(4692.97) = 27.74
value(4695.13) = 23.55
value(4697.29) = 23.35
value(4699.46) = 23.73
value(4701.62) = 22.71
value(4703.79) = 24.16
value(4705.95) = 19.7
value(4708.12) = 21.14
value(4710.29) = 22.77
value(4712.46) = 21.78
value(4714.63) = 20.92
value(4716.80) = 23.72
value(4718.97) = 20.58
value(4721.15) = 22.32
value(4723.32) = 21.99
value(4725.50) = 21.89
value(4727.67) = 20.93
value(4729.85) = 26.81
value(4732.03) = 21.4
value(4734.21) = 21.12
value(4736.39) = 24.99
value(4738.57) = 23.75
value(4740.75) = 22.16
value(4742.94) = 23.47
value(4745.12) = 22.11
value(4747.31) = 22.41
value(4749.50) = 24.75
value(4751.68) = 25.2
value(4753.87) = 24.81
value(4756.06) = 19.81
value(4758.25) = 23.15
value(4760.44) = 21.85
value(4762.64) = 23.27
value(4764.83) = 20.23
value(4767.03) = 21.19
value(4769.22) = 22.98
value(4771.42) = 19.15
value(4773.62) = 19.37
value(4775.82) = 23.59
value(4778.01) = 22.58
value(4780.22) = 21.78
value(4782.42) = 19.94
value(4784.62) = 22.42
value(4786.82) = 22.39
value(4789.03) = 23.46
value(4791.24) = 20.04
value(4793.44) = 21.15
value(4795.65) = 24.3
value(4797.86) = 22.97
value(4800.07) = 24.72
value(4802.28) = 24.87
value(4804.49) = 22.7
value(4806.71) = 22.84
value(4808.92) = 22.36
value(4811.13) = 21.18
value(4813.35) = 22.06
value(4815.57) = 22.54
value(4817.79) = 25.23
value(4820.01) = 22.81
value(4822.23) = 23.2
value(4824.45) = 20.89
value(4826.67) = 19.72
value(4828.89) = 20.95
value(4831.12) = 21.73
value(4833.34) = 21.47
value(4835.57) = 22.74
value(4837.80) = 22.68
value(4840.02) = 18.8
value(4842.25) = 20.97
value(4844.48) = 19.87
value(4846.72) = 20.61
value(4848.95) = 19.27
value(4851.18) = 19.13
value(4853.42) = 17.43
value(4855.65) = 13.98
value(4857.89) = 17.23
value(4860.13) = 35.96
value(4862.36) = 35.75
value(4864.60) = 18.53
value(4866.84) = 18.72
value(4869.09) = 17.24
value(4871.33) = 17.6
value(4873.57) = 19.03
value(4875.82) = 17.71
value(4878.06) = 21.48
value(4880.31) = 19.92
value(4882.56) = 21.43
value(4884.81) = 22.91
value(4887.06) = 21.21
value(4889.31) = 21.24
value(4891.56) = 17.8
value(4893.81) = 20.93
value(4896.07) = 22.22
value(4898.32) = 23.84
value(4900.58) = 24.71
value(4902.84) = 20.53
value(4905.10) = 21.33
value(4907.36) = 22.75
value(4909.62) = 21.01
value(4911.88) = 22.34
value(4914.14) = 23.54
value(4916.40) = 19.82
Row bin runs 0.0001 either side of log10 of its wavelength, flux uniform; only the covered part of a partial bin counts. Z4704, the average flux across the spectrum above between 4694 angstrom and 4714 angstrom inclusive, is 22.5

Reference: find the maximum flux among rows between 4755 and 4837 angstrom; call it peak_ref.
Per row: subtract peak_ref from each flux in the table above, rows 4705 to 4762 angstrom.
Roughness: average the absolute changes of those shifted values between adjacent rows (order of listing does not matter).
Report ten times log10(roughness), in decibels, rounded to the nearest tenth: 2.8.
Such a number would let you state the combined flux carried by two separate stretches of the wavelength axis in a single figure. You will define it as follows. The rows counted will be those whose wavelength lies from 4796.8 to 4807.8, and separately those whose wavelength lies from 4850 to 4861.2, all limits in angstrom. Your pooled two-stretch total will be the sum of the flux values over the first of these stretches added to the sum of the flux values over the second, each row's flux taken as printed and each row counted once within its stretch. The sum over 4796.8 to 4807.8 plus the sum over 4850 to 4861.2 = 222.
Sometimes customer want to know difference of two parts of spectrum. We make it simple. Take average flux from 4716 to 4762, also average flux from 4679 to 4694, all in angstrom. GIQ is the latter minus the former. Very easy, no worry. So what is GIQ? 1.6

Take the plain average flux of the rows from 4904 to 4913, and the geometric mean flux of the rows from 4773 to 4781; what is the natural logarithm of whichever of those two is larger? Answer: 3.08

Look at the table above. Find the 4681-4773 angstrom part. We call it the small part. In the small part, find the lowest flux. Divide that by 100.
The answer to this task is 0.19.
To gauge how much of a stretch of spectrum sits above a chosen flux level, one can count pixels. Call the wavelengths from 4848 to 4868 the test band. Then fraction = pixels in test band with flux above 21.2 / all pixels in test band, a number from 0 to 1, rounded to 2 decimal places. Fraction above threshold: 0.22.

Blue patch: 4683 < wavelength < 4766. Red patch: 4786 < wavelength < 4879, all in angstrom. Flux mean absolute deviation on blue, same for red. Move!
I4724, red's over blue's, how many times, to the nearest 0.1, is 1.7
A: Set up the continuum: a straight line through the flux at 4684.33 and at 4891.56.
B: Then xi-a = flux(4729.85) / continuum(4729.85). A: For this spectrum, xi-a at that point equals 1.20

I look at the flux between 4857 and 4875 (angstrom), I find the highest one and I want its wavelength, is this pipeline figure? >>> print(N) 4860.13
